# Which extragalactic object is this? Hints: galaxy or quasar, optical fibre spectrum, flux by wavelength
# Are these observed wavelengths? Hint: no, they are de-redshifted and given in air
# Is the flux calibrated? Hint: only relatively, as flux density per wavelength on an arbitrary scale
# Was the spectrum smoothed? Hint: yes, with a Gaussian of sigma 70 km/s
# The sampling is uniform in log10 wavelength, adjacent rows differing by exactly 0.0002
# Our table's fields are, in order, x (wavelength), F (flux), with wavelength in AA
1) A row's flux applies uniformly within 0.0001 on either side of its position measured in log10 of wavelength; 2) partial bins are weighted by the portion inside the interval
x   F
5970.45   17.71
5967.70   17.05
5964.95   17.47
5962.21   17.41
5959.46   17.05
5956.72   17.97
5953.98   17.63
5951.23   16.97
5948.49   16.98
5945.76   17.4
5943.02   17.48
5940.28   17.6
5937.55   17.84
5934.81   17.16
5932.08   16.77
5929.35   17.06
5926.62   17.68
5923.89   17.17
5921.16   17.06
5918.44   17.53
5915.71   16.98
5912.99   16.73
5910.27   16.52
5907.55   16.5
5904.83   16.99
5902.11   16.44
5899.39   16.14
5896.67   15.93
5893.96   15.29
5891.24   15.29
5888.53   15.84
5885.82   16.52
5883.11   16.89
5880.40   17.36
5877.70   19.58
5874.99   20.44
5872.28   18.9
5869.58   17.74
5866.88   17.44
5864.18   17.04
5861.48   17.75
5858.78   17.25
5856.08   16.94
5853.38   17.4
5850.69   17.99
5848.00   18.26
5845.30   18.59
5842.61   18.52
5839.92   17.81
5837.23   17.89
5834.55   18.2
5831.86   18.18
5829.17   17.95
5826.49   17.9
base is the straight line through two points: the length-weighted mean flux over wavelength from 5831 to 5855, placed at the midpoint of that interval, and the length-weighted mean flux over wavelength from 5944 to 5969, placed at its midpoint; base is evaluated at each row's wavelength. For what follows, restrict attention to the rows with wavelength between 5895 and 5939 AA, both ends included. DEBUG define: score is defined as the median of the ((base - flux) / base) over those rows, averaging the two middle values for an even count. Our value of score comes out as 0.04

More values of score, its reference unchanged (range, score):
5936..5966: -0.01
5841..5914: 0.04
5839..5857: 0.00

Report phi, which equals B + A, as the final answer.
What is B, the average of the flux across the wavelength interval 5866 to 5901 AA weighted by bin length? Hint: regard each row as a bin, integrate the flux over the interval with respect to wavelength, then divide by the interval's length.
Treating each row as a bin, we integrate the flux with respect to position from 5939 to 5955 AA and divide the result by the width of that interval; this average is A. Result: 34.5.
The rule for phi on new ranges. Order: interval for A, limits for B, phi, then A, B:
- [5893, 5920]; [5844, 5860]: 34.3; 16.5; 17.7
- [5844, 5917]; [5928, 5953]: 34.5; 17.2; 17.3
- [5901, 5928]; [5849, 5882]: 35.0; 17.0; 18.0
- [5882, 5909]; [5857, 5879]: 34.4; 16.2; 18.2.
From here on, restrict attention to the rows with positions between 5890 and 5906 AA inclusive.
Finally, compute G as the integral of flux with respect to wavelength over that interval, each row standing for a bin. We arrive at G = 256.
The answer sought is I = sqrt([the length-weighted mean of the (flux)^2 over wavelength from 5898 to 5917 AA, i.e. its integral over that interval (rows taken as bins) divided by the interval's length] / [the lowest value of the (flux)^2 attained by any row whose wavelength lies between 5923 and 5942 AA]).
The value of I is 0.99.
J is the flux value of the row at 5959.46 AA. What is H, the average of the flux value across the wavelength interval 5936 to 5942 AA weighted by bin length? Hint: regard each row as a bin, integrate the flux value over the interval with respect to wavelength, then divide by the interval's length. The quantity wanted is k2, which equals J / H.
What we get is 0.96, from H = 17.67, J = 17.05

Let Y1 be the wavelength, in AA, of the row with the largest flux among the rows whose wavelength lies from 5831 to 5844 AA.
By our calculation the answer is 5842.61 AA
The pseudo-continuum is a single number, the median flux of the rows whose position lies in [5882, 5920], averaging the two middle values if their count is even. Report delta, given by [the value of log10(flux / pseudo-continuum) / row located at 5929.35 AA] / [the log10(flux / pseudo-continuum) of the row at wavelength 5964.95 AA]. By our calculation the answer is 0.6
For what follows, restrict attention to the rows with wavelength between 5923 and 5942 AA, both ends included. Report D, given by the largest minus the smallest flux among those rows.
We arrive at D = 1.1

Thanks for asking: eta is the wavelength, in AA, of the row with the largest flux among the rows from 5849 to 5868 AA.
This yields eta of 5850.69 AA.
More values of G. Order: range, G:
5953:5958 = 89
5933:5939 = 105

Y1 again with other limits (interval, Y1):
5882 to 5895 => 5883.11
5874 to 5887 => 5874.99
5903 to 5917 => 5904.83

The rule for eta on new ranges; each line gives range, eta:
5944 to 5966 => 5956.72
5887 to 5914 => 5904.83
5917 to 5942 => 5937.55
